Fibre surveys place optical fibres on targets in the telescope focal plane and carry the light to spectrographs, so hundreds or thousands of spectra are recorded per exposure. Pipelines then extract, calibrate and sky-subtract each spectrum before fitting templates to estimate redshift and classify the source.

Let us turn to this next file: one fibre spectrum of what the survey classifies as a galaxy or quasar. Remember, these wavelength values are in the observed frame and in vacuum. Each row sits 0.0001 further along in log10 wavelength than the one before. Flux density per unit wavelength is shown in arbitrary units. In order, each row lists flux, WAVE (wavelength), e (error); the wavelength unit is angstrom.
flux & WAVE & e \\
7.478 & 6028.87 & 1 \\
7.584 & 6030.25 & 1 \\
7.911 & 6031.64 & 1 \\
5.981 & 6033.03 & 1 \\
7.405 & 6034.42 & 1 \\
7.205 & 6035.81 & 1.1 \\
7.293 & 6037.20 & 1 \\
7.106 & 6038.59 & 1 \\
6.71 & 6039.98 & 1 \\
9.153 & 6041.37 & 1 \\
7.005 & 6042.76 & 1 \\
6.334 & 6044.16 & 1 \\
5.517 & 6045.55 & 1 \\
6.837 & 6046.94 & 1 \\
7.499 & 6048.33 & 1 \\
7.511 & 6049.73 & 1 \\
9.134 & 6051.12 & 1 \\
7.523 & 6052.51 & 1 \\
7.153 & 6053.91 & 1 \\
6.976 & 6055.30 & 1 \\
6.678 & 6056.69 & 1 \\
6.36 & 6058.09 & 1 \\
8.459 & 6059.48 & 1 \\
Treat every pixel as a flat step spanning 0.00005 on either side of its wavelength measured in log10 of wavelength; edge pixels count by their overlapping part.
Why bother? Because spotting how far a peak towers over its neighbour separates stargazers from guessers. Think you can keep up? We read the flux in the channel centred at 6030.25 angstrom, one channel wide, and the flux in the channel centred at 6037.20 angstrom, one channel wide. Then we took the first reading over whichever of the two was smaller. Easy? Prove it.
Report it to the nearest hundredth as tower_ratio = 1.04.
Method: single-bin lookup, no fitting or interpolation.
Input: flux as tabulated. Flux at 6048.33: 7.499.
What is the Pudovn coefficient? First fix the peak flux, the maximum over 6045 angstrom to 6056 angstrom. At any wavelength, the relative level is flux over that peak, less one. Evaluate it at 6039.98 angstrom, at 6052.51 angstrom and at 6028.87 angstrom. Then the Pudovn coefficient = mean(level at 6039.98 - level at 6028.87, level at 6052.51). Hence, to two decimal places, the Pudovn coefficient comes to -0.13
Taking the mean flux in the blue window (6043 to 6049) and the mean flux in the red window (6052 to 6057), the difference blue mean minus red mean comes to -0.5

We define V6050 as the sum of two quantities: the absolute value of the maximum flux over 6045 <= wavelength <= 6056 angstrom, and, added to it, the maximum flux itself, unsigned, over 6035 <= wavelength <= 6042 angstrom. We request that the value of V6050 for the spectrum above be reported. 18.3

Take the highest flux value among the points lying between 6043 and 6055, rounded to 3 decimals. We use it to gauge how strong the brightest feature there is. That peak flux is 9.134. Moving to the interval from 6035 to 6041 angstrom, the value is 7.293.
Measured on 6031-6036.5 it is 7.911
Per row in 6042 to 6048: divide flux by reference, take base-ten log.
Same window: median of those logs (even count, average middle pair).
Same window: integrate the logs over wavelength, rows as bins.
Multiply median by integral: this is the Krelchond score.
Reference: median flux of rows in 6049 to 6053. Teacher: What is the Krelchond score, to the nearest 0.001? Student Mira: 0.023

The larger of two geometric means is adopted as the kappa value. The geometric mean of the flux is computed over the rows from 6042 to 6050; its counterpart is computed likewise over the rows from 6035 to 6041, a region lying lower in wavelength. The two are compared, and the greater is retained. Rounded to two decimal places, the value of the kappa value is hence 7.07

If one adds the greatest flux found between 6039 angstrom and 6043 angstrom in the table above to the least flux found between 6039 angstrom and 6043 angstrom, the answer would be 15.9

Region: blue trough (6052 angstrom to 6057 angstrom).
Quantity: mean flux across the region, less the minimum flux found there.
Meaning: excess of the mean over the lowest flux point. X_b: 0.4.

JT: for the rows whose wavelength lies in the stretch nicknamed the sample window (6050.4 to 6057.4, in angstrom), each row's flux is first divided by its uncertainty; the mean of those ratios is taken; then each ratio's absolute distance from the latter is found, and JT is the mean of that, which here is 0.67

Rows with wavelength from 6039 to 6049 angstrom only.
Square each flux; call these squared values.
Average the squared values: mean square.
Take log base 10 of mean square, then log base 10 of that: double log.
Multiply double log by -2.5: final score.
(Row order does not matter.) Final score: -0.577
